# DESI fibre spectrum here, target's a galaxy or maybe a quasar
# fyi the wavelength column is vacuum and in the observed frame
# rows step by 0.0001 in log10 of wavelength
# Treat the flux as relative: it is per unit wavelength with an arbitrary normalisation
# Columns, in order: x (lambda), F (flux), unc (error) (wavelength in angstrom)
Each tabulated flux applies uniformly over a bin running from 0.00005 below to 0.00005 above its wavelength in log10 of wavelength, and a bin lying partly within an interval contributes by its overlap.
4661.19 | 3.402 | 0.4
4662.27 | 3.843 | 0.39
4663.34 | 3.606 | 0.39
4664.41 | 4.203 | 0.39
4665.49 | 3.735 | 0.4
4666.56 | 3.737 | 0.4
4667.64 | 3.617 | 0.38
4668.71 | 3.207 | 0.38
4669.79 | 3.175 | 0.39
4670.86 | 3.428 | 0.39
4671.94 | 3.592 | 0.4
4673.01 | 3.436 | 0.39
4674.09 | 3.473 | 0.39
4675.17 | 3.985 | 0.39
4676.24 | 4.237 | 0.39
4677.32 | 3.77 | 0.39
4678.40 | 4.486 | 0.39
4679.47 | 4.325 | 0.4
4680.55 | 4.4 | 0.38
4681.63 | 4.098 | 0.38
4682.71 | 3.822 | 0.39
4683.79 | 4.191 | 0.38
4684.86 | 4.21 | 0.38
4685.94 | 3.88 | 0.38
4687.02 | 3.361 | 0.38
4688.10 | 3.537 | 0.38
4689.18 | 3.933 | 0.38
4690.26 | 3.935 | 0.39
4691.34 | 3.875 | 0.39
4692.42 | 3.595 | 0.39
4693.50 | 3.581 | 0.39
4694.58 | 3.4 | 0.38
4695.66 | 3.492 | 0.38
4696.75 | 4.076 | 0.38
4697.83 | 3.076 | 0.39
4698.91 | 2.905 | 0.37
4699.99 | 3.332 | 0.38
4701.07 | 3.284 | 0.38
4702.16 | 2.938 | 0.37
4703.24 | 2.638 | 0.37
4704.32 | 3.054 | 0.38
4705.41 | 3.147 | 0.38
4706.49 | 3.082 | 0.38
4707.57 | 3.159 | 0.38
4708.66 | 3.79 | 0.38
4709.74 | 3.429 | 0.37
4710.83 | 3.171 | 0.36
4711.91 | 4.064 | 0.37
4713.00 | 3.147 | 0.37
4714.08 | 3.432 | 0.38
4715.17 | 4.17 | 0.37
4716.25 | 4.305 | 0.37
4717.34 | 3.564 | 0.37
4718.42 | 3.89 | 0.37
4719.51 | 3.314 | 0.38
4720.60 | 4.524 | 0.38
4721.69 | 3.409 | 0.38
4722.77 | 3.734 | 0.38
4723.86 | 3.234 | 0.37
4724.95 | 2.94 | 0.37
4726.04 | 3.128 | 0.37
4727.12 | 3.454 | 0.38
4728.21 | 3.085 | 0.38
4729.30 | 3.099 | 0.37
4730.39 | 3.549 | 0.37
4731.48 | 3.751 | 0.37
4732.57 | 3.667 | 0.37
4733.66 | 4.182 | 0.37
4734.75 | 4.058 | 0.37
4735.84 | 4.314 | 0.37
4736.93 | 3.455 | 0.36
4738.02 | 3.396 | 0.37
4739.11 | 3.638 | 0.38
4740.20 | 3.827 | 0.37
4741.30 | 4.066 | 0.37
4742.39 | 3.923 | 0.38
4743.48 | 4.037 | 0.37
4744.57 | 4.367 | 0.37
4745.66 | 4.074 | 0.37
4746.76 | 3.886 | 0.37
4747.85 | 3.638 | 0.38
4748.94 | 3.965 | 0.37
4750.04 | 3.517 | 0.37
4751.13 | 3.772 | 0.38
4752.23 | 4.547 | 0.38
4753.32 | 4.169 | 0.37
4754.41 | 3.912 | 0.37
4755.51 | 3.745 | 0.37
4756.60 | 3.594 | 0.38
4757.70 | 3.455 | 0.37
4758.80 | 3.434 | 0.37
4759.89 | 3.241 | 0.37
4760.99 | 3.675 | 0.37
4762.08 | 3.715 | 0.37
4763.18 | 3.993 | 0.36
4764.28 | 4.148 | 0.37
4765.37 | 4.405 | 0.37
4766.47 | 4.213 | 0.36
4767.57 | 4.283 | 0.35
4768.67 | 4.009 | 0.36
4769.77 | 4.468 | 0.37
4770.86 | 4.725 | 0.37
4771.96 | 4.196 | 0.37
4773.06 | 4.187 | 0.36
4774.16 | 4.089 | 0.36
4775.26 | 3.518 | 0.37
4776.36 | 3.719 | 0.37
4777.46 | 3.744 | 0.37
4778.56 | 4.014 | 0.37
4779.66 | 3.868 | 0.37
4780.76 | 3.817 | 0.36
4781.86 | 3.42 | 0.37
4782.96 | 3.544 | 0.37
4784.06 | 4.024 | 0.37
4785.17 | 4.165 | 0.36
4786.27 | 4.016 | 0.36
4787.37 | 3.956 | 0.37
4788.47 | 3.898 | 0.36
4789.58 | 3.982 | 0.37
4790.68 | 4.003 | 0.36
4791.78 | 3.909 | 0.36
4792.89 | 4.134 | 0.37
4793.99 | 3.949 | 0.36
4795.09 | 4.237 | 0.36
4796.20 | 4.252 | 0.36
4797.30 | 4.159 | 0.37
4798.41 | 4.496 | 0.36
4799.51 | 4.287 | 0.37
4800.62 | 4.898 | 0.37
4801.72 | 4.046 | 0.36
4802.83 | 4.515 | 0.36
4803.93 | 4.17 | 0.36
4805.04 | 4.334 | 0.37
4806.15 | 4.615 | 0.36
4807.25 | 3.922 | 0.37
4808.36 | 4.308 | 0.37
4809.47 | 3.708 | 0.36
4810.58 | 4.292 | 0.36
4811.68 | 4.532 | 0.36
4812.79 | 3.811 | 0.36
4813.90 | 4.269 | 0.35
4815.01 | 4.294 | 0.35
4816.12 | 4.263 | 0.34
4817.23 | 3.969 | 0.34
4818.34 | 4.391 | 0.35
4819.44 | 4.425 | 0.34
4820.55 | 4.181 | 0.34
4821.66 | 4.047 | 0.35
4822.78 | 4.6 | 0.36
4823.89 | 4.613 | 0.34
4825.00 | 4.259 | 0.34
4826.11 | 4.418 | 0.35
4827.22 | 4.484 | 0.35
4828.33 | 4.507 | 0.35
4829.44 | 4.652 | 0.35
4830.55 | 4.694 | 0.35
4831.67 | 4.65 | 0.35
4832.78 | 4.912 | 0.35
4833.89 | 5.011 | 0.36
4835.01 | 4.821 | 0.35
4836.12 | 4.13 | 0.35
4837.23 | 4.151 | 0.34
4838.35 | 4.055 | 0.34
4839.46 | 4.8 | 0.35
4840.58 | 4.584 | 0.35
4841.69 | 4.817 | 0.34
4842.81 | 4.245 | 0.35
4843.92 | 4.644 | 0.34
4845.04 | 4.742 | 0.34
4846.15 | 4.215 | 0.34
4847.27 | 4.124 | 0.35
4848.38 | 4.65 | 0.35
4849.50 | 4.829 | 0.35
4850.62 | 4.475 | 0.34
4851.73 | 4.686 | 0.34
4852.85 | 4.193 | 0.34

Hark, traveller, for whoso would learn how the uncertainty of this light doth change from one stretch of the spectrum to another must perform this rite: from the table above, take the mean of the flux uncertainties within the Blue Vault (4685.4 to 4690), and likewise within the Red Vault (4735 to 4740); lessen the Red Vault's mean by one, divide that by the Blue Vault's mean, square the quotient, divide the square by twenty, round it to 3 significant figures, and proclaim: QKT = 0.137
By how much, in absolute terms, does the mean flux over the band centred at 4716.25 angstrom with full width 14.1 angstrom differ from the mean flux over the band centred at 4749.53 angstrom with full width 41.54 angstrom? 0.17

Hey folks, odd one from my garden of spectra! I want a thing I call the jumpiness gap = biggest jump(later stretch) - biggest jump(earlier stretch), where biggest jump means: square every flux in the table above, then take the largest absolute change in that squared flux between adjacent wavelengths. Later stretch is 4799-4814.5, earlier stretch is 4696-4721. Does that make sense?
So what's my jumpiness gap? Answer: -1.9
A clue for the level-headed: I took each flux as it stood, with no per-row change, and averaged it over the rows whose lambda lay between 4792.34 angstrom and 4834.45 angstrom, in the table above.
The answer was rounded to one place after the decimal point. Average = 4.4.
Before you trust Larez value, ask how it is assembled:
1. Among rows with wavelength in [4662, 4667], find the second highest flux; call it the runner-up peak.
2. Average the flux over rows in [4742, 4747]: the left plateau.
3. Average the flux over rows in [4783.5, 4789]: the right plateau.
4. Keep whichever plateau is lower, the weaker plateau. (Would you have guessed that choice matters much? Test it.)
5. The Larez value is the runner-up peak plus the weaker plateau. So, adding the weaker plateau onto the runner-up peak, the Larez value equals 7.85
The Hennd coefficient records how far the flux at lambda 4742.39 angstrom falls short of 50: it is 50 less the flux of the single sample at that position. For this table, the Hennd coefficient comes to 46.1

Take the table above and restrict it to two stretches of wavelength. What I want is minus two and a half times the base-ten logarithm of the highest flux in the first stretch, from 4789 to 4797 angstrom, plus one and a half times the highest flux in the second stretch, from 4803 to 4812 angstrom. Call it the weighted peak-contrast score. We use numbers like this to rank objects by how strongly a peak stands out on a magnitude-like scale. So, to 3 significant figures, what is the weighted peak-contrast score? 5.35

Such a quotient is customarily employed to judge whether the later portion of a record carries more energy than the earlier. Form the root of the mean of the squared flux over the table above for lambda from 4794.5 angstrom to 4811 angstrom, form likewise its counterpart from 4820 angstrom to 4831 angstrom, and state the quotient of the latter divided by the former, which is 1.04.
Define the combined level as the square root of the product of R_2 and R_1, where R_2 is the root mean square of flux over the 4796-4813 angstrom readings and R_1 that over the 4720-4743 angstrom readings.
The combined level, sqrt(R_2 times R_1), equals 3.96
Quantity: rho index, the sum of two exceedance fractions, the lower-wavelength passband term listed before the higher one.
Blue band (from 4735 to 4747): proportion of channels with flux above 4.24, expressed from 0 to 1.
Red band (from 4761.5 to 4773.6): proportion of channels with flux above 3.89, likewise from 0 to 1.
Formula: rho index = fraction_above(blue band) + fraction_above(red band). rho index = 1.1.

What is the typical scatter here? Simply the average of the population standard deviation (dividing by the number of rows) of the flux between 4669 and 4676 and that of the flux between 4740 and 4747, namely 0.20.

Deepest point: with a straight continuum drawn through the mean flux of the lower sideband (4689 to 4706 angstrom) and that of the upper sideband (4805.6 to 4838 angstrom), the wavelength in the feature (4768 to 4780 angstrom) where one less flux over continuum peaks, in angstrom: 4775.26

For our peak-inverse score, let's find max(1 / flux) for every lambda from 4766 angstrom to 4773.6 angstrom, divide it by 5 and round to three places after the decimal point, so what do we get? 0.050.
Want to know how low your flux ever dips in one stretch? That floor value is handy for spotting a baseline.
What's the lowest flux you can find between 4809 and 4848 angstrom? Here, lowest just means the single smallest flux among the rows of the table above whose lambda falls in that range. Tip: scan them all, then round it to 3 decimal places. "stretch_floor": 3.708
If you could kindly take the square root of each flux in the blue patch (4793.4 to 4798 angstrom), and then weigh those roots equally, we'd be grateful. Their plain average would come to 2.04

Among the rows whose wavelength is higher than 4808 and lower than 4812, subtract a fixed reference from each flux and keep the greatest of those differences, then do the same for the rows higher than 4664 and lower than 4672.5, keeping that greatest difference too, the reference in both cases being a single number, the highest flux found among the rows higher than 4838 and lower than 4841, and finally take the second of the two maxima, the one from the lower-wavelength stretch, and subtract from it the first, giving -0.33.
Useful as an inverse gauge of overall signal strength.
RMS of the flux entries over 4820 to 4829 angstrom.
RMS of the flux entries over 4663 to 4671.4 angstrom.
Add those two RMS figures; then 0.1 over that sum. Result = 0.0125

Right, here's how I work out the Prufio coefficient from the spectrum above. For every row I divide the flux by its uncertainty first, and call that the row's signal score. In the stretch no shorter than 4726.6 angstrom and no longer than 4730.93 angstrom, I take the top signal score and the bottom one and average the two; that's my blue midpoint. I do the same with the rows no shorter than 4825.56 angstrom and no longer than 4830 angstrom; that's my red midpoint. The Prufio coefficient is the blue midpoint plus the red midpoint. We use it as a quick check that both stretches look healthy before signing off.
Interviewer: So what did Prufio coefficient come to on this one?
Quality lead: 21.8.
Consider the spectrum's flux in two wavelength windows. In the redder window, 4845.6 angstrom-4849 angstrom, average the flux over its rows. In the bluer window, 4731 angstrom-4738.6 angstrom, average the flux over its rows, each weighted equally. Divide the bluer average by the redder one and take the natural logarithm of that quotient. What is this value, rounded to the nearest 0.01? -0.12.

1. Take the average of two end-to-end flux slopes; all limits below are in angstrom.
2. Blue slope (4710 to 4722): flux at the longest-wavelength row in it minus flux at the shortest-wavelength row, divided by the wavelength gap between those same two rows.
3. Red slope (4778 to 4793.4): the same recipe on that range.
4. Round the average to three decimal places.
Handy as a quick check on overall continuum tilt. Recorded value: 0.015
